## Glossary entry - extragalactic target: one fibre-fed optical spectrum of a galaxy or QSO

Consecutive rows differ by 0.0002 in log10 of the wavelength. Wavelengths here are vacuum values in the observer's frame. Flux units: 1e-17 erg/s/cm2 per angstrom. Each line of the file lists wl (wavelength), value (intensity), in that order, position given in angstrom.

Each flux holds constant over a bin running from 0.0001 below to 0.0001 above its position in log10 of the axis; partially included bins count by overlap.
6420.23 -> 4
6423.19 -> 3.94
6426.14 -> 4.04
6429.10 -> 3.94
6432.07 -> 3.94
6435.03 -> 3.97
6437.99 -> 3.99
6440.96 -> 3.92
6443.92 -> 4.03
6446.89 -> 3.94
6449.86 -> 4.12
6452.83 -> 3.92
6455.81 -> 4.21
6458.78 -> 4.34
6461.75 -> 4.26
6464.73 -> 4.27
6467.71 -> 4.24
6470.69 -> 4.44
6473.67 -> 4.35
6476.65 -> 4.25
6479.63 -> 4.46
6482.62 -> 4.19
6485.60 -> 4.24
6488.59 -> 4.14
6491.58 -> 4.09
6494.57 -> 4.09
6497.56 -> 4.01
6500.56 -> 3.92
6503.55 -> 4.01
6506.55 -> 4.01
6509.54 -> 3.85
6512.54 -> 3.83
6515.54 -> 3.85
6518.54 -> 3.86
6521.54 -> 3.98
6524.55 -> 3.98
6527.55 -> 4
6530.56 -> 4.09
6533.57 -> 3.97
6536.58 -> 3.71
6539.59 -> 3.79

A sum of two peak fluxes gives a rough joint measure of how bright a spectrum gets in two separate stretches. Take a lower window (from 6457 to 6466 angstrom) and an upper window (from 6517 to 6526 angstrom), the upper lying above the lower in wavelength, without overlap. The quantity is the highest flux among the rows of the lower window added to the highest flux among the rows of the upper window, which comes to 8.3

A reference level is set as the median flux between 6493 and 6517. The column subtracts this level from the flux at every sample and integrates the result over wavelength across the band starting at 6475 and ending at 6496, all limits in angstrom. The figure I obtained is 5.1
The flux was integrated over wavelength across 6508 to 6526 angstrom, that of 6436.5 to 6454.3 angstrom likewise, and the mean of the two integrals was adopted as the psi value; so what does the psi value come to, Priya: 70.5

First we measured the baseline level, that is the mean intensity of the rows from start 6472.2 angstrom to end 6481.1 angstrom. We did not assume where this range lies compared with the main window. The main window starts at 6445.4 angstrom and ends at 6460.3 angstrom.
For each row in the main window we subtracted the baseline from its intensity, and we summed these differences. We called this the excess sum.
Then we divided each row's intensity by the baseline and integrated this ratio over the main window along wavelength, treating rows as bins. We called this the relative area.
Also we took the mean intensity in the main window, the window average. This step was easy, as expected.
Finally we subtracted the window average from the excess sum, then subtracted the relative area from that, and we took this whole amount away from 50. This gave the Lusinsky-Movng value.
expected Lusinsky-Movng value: 69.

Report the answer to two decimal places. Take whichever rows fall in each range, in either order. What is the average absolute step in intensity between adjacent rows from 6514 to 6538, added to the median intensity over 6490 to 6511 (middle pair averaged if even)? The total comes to 4.10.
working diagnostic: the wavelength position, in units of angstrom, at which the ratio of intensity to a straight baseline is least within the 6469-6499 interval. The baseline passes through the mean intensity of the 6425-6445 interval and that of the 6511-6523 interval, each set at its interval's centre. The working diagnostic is 6497.56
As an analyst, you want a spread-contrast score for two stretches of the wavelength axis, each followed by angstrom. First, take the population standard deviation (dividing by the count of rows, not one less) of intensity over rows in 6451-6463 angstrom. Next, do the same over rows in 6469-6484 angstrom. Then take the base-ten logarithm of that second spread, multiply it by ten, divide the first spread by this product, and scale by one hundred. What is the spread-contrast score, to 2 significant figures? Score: -1.6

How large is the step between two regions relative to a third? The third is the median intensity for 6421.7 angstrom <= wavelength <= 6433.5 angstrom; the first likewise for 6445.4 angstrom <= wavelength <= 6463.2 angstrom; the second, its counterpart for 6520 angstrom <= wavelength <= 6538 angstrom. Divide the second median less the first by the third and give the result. -0.05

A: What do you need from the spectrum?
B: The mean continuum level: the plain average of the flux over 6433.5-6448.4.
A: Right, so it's 3.97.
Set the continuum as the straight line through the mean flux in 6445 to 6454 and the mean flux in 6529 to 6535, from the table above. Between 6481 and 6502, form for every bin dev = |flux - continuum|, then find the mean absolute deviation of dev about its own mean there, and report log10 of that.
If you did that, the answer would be -1.24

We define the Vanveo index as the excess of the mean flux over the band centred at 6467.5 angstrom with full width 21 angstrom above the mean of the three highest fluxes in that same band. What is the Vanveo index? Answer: -0.070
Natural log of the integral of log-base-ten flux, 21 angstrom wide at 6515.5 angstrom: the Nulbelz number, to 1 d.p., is 2.5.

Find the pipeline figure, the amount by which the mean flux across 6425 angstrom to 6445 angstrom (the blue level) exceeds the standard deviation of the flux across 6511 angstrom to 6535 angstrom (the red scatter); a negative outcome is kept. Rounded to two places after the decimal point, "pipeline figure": 3.89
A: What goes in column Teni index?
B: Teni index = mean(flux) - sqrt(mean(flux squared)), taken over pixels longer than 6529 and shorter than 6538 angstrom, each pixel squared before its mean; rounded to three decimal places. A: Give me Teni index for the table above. -0.003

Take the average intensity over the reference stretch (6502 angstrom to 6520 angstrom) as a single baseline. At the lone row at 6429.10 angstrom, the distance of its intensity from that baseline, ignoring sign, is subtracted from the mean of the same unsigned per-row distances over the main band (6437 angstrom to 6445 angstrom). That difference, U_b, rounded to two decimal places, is 0.04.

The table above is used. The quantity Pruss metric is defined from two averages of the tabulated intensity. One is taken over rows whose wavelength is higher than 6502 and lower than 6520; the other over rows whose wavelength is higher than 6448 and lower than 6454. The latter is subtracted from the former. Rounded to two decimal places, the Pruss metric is -0.12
